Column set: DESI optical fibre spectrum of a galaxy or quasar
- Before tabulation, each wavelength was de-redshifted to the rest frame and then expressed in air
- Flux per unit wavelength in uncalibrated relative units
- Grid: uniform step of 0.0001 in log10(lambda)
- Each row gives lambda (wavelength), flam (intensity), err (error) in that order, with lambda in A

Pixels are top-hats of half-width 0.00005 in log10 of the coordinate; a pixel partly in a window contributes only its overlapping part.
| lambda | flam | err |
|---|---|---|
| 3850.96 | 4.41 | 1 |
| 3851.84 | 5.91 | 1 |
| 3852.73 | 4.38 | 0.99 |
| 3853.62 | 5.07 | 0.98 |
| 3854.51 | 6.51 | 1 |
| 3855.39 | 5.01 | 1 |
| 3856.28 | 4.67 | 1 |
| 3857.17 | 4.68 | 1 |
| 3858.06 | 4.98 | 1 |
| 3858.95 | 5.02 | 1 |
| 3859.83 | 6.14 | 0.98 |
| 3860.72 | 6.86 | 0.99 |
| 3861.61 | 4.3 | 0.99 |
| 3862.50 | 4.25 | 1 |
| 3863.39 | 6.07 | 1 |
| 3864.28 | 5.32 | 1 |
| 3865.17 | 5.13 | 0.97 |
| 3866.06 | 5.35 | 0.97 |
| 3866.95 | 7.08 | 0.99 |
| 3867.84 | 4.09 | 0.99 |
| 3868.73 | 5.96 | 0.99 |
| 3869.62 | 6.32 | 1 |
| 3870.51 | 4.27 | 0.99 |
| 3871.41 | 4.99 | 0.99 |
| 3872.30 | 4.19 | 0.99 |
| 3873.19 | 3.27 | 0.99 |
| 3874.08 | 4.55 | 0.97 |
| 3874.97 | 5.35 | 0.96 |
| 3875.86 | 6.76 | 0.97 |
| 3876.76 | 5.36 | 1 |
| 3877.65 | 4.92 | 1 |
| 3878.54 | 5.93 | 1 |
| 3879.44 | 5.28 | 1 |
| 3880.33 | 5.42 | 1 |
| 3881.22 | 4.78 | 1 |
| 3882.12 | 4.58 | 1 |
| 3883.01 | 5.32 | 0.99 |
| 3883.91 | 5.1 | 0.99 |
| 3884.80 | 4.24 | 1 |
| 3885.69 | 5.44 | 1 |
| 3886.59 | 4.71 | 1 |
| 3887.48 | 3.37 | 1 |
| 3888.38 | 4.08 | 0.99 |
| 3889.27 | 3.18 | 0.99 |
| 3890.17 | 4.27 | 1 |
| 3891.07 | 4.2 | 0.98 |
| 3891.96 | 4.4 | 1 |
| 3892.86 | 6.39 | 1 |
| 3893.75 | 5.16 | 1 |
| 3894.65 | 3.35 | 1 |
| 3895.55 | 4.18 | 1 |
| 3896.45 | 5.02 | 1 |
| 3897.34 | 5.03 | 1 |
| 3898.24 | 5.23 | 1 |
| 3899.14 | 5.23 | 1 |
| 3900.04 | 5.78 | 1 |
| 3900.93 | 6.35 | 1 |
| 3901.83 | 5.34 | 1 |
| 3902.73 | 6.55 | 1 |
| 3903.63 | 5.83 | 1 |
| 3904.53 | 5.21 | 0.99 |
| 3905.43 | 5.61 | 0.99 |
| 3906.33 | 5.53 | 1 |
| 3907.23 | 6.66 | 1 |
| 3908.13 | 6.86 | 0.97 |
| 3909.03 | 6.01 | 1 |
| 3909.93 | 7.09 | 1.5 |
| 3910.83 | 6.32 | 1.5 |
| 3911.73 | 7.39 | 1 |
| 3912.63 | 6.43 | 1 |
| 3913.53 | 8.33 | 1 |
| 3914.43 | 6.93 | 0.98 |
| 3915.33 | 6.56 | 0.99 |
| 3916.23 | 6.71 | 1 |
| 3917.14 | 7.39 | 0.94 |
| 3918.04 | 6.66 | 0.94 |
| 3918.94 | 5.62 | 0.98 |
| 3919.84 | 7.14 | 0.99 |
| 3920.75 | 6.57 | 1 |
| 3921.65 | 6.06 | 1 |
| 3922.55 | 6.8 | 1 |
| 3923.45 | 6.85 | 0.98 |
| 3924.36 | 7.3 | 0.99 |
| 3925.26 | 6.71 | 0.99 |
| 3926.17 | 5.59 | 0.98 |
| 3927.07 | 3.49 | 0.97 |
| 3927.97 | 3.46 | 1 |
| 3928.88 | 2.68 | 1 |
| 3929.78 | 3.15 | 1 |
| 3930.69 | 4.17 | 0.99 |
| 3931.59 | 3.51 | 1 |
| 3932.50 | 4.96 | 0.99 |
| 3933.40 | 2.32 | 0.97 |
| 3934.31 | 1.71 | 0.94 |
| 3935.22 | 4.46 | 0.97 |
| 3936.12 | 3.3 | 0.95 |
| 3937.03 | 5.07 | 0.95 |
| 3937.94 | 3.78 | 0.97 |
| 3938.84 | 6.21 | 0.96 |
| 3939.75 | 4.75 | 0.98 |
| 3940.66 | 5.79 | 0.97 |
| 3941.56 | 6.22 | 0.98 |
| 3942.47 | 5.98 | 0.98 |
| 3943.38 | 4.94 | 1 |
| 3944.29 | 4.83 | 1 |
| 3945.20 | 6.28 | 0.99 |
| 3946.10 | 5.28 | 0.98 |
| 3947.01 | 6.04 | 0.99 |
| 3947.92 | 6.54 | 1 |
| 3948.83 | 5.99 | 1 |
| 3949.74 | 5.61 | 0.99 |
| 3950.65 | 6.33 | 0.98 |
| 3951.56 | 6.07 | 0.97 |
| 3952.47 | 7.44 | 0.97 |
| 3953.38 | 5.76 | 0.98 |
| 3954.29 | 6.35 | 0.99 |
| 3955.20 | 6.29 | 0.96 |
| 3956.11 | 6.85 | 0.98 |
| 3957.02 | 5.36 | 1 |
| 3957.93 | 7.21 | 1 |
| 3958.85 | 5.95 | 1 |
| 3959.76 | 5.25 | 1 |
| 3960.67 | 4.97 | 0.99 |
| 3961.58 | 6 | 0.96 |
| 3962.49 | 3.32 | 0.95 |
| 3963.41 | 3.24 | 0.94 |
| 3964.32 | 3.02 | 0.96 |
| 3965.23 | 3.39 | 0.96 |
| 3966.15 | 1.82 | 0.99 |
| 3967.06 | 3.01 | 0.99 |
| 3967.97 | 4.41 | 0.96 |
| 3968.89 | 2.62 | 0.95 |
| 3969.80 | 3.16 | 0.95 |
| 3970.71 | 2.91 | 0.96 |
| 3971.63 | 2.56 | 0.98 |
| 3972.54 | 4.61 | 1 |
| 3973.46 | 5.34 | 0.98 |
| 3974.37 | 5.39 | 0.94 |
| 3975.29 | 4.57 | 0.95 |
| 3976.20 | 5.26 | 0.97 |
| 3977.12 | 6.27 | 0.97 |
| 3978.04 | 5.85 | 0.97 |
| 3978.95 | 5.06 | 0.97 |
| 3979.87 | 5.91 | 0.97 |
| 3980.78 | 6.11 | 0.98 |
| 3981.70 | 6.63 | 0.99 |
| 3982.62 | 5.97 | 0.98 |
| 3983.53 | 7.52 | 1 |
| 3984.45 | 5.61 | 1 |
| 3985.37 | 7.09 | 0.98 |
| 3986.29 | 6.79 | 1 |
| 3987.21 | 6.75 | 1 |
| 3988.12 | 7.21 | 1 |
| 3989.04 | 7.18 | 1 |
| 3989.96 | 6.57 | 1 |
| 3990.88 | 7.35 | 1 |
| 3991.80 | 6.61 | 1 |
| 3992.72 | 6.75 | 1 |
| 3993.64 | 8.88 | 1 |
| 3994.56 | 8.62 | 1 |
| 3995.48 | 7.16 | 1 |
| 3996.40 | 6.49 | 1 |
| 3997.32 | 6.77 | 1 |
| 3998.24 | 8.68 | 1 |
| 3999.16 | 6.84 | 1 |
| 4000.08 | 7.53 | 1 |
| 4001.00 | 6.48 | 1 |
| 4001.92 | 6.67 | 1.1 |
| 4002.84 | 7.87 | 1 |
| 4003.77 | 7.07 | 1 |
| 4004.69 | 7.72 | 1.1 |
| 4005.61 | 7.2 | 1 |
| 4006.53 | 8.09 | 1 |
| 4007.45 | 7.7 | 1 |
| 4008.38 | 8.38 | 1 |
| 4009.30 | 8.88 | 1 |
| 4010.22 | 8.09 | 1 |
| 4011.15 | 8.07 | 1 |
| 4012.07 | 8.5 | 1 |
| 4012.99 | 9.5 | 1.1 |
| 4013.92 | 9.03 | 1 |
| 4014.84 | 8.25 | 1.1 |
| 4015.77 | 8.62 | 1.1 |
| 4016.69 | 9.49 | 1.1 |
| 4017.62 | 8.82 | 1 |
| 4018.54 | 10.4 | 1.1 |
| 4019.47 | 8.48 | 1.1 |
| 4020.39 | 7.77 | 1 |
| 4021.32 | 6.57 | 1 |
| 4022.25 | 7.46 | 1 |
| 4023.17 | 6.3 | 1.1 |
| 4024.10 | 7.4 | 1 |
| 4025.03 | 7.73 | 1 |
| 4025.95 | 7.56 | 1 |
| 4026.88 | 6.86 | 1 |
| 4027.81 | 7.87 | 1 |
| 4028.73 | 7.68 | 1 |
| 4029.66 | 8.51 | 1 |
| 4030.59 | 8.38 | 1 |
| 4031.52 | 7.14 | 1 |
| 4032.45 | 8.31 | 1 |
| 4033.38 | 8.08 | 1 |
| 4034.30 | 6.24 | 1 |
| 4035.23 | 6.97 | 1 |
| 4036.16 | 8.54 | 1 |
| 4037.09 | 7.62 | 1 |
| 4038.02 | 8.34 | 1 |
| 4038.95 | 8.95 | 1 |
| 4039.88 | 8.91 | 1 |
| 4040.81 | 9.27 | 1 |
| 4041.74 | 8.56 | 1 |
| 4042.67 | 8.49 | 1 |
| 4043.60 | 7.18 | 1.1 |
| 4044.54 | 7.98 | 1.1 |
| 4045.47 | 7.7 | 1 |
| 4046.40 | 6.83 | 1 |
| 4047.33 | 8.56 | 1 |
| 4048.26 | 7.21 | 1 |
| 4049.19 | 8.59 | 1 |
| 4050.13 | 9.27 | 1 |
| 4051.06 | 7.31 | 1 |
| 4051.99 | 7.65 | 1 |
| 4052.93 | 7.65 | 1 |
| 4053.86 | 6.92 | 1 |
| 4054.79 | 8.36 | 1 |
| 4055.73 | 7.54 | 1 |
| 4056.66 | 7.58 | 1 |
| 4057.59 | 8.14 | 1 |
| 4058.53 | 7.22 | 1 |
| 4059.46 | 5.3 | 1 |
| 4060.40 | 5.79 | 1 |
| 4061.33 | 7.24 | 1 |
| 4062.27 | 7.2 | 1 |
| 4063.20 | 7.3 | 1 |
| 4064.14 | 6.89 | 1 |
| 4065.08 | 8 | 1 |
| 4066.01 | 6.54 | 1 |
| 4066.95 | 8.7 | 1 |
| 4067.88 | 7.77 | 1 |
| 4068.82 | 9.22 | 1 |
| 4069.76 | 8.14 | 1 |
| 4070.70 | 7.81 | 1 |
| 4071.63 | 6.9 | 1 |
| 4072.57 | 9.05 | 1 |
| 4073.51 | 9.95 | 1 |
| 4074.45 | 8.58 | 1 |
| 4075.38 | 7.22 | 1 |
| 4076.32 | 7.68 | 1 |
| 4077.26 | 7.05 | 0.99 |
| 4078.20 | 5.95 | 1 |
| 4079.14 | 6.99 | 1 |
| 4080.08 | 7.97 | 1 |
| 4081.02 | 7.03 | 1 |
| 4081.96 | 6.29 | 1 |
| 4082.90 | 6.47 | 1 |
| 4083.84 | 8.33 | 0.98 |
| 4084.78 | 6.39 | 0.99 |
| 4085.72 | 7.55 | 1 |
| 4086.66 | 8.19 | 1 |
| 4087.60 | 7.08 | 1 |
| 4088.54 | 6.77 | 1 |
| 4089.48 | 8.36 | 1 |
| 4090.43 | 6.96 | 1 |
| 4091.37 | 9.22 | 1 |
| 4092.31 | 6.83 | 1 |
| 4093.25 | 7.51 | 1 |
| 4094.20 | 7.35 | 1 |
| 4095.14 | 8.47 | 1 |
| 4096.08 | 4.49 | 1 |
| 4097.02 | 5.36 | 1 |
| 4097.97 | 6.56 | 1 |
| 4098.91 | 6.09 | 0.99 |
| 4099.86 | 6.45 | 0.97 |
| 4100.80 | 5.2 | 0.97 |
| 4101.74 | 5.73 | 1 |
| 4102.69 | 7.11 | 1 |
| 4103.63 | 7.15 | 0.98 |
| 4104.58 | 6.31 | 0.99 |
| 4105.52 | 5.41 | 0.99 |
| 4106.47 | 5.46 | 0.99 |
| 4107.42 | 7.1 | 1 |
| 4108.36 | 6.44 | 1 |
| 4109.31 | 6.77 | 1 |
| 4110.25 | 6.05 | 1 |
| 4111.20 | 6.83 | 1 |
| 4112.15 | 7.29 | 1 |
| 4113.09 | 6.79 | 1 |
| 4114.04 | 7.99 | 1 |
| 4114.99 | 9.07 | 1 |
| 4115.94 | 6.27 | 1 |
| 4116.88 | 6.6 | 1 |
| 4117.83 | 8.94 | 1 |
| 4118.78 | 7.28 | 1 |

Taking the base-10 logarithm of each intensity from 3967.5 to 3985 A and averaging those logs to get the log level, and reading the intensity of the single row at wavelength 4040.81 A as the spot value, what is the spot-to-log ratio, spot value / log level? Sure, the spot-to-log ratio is 14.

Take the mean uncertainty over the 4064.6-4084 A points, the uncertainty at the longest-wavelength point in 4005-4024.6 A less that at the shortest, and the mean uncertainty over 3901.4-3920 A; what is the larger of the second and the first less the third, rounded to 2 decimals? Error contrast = 0.00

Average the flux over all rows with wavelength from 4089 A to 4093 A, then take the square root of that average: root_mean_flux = 2.80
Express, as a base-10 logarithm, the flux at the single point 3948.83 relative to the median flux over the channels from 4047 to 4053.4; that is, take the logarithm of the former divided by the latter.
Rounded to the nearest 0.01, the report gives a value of -0.11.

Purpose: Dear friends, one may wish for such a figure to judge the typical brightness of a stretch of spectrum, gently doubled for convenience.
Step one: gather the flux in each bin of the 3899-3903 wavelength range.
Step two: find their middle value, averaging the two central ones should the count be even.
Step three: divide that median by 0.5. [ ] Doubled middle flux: 11.6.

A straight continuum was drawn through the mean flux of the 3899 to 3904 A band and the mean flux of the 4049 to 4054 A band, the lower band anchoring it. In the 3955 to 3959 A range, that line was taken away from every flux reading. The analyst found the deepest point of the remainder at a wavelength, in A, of 3957.02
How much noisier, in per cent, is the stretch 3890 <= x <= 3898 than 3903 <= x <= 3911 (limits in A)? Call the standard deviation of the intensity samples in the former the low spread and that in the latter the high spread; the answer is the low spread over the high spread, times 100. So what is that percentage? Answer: 133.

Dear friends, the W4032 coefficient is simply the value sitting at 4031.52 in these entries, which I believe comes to 7.14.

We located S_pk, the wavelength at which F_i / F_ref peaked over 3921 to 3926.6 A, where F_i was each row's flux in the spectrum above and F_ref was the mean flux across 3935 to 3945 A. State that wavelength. 3924.36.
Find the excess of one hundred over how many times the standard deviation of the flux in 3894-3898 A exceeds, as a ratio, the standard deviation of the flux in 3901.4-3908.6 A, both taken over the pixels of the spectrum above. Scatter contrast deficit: 98.8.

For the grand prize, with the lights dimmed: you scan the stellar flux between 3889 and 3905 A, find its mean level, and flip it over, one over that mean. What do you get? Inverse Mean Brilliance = 0.20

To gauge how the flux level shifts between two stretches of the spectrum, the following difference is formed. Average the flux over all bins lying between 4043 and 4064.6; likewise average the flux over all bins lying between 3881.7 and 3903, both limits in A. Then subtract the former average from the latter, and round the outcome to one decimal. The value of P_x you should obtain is -2.6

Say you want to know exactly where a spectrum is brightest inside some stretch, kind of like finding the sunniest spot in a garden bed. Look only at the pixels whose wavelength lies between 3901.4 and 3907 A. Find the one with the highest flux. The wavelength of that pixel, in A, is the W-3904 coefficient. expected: 3902.73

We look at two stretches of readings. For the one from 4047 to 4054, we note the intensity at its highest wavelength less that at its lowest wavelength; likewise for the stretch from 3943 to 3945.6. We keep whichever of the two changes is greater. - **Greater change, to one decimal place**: 1.3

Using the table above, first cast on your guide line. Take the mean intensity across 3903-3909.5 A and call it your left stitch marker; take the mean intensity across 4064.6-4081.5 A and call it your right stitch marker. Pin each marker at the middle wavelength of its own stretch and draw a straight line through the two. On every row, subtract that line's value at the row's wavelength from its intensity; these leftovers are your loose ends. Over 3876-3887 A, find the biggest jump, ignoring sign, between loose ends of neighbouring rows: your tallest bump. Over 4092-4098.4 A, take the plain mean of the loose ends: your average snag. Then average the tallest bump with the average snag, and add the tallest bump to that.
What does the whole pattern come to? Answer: 1.1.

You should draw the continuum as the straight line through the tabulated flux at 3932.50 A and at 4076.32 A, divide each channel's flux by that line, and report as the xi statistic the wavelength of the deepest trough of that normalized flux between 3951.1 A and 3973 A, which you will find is 3966.15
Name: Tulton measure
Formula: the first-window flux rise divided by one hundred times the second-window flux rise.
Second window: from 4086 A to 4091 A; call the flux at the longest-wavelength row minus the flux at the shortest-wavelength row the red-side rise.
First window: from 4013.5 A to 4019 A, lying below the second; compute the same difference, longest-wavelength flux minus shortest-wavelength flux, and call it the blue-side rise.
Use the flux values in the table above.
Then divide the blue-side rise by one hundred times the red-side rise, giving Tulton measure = -0.01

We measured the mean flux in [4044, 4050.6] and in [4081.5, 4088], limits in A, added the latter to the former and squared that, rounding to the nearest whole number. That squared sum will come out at 231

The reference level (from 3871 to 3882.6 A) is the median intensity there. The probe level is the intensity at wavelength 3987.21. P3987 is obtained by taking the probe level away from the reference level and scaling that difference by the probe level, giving -0.26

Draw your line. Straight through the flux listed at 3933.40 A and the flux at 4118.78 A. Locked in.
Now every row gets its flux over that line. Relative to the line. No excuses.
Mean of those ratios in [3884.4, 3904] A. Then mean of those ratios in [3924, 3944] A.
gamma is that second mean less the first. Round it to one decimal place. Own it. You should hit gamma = -1.9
